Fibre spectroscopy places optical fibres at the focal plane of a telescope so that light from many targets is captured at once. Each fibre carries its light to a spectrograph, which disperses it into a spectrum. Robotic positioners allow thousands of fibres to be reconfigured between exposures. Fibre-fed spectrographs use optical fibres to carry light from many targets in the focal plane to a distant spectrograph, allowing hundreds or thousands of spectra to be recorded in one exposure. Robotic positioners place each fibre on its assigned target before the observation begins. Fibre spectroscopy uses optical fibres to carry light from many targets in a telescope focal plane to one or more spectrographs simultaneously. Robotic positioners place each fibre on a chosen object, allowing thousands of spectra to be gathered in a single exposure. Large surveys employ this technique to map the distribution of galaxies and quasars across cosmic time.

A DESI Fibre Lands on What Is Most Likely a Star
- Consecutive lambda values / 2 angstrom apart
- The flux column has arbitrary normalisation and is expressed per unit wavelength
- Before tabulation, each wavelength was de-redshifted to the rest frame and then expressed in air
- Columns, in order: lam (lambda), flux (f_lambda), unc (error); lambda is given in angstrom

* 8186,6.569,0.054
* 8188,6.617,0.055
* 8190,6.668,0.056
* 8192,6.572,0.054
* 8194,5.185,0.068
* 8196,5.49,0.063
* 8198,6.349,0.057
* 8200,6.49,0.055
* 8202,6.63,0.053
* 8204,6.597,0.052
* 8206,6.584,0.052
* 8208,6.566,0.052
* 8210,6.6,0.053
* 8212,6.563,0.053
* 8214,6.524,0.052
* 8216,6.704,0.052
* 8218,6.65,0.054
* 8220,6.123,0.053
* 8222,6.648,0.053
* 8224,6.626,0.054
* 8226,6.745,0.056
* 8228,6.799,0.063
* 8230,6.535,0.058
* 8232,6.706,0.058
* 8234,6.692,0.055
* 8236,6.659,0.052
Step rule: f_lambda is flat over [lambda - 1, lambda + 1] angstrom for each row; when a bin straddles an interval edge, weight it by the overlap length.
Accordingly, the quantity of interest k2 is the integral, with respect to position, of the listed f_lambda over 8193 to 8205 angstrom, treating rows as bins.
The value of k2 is 73.5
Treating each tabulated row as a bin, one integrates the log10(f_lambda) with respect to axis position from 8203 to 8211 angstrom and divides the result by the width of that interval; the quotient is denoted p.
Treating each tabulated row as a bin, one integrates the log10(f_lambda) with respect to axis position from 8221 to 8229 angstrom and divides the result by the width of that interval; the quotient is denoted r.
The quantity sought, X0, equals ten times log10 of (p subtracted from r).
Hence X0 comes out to -21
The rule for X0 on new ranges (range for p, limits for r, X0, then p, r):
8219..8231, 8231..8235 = -21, 0.818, 0.826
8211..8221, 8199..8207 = -24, 0.814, 0.818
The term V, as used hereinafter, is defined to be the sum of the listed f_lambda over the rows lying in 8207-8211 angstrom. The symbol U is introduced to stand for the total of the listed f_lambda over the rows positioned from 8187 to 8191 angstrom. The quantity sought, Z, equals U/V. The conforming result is 1.01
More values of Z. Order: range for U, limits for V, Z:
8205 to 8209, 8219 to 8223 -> 1.03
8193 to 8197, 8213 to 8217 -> 0.81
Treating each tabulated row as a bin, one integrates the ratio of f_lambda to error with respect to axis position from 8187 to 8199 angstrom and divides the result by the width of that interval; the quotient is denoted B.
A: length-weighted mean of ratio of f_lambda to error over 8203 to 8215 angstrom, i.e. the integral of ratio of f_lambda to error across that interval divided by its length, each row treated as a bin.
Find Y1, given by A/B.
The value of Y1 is 1.19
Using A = 126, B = 106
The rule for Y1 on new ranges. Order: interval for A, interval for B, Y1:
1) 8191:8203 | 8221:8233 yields 0.91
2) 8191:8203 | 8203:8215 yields 0.85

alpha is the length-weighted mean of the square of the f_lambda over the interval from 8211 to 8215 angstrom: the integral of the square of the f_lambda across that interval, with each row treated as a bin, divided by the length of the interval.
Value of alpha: 42.8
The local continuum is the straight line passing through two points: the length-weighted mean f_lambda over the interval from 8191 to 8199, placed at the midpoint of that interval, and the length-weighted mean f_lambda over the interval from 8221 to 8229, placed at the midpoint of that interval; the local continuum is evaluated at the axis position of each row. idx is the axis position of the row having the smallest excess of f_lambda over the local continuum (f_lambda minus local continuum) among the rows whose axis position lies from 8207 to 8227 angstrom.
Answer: 8220 angstrom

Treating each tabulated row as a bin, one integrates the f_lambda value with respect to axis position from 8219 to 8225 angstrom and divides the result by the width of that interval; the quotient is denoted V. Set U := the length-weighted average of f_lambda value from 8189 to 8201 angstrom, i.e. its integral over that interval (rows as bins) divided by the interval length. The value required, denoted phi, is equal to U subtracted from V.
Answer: 0.34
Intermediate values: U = 6.13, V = 6.47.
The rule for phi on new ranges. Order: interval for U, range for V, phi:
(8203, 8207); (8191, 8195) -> -0.71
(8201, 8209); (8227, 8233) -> 0.09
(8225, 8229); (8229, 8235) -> -0.13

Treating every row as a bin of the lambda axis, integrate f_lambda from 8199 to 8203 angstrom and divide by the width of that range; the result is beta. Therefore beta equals 6.56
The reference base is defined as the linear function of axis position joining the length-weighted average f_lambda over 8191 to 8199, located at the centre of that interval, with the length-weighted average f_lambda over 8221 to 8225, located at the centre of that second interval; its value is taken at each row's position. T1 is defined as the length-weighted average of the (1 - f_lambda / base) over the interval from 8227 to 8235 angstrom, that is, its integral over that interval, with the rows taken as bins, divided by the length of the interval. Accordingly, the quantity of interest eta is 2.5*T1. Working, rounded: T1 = 0.02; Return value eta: 0.06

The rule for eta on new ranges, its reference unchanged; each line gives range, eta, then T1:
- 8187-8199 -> -0.13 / -0.05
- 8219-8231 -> 0.04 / 0.02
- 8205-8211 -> -0.14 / -0.05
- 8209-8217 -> -0.09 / -0.04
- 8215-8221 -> 0.00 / 0.00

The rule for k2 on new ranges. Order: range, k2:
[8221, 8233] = 80.1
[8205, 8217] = 79.1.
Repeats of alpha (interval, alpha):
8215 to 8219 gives 44.6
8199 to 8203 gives 43.0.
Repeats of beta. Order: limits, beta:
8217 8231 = 6.59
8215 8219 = 6.68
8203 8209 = 6.58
